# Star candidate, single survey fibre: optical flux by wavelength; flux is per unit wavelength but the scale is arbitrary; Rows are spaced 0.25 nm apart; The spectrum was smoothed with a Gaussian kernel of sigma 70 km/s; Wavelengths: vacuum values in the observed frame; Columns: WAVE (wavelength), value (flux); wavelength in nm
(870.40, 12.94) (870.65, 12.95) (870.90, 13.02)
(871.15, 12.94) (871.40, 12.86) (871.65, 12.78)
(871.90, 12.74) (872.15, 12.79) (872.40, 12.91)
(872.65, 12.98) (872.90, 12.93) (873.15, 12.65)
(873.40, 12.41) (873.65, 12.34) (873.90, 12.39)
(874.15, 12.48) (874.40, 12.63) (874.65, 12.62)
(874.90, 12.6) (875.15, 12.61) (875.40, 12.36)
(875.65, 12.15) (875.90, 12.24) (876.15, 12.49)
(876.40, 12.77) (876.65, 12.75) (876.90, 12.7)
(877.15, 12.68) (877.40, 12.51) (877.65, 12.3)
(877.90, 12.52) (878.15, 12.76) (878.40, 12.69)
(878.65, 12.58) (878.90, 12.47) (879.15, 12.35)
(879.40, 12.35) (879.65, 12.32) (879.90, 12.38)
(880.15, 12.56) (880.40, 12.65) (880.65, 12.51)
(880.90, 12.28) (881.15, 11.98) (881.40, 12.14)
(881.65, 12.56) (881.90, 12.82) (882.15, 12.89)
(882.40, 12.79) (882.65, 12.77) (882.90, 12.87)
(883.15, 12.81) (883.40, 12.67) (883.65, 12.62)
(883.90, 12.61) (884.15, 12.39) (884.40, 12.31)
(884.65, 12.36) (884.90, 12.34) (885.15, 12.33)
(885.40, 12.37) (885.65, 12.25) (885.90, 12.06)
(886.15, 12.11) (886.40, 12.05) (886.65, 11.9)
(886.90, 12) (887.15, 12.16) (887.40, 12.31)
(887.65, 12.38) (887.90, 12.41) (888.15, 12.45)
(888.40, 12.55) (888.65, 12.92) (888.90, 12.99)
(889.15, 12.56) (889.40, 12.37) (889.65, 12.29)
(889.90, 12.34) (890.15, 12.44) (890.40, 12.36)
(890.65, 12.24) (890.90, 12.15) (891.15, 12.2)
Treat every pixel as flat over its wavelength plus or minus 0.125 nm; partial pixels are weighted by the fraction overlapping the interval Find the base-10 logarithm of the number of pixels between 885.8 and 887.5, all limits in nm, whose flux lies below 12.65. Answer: 0.85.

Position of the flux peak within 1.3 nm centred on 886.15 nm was 885.65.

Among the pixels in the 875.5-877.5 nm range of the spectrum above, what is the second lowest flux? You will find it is 12.24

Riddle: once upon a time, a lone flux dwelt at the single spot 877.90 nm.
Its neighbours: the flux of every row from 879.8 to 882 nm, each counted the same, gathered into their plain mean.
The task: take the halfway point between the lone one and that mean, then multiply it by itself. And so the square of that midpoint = 156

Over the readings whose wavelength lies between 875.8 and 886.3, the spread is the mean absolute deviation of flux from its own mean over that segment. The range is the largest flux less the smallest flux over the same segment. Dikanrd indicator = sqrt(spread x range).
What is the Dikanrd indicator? 0.42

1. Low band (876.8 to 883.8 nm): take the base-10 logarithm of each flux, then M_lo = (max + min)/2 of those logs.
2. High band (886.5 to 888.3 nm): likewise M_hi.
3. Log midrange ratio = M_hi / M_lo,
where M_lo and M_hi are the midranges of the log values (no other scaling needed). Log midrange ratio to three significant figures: 0.992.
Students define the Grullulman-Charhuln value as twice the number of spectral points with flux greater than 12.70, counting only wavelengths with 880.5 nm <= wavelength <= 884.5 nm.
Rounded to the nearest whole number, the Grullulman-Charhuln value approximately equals 12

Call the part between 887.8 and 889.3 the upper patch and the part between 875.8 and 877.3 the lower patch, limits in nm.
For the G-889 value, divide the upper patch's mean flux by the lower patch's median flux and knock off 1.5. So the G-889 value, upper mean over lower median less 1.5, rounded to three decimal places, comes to -0.503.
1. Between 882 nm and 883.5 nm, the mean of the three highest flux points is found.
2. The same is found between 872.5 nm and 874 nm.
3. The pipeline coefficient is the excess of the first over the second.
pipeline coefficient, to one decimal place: 0.0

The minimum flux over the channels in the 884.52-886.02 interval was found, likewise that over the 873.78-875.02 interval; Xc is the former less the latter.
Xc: -0.3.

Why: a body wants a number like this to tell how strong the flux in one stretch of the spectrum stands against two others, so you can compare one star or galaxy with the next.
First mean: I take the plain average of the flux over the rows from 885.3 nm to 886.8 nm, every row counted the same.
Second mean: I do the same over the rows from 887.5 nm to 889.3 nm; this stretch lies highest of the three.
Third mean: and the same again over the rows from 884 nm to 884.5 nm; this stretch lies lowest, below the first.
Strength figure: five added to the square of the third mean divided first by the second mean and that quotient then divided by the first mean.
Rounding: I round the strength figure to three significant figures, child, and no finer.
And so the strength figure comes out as 6.00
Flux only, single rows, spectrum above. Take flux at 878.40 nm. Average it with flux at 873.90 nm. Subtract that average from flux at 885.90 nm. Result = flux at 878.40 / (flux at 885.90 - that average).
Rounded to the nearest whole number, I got -26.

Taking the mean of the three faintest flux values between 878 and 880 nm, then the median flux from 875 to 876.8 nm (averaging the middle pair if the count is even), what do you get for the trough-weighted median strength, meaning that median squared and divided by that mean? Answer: 12.64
